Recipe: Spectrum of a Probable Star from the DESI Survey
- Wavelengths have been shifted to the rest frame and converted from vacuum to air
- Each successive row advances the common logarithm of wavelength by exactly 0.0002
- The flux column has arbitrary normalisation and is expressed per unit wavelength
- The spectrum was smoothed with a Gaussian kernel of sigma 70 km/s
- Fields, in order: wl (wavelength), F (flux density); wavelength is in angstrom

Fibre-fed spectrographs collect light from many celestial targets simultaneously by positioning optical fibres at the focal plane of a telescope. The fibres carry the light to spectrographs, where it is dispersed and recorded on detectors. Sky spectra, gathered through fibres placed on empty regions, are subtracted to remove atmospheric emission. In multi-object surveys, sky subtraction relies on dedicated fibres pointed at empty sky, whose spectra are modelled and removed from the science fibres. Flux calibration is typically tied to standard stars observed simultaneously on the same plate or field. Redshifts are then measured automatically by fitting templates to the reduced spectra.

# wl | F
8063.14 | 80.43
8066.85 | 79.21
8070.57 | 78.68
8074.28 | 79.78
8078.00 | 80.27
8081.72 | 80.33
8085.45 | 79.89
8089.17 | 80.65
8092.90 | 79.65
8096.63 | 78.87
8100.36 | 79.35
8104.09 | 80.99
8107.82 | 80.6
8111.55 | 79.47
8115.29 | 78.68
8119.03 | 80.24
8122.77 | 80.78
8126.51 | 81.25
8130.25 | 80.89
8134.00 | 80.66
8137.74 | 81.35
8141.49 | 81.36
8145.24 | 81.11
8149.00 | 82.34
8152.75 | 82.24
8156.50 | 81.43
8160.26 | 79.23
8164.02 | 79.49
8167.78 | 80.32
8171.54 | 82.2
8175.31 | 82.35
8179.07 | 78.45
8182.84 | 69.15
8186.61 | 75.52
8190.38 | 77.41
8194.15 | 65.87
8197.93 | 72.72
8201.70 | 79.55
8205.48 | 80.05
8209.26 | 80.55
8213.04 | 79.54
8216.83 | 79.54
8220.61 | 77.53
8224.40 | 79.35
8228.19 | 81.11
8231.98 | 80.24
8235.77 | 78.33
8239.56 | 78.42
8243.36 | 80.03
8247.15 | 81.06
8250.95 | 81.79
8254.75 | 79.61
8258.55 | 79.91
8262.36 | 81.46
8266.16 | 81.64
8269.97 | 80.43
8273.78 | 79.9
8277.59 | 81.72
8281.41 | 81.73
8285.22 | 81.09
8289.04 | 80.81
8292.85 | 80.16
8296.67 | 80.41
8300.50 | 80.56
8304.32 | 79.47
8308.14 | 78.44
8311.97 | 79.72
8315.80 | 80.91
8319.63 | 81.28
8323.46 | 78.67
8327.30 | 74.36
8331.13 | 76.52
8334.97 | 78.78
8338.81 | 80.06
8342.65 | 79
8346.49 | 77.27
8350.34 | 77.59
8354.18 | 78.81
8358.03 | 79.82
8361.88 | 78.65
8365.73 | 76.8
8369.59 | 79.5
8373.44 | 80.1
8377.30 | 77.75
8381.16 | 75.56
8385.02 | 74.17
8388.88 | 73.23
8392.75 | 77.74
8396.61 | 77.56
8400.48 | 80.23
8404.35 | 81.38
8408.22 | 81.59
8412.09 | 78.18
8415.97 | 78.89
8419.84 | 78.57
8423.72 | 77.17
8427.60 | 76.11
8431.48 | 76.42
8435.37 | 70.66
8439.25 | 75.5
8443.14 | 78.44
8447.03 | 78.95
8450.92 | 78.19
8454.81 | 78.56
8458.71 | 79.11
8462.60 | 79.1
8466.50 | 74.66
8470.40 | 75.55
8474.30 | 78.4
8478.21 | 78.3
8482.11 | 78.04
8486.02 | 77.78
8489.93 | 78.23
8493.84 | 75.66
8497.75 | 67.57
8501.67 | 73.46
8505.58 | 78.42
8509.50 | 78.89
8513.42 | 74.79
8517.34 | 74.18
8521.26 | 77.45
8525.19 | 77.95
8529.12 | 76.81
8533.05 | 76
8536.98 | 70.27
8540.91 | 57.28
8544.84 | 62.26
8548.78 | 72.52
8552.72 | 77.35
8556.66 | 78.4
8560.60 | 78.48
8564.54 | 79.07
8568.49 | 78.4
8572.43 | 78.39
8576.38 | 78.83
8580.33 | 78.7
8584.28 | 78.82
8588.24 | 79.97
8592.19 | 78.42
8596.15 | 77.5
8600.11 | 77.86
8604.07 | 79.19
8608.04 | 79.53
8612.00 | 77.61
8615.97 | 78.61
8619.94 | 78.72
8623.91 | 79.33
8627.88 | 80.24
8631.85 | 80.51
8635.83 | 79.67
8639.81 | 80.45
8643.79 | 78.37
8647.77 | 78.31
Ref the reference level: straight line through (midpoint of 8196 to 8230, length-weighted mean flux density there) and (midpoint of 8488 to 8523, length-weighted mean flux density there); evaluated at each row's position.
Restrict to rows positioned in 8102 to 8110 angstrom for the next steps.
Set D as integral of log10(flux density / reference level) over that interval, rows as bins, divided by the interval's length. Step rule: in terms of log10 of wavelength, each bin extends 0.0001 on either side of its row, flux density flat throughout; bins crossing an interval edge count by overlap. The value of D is 0.003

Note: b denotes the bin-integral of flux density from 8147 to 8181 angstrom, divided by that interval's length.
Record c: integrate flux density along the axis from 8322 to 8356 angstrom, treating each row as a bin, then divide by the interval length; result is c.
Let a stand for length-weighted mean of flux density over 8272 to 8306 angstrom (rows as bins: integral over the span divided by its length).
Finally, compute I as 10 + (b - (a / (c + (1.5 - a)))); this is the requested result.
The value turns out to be 154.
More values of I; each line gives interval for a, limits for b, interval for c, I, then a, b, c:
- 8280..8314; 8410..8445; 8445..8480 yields 176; 80.3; 76.7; 77.9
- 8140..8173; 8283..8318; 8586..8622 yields 174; 81.1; 80.2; 78.6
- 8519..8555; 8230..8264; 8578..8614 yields 81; 72.0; 80.1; 78.6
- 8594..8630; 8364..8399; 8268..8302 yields 64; 78.7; 77.0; 80.7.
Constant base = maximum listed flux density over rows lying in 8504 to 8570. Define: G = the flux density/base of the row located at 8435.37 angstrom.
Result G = 0.894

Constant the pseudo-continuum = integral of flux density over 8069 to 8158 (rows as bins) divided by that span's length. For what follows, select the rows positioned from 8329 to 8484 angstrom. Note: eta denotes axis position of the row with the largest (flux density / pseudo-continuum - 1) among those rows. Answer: 8408.22 angstrom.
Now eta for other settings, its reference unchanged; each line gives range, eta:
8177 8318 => 8250.95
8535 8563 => 8560.60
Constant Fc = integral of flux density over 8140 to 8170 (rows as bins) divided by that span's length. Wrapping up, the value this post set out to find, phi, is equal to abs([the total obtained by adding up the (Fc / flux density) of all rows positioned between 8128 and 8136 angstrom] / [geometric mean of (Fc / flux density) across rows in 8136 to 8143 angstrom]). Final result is 2.01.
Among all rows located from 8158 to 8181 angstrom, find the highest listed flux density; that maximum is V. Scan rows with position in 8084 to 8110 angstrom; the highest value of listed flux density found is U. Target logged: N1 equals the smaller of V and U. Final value 81.0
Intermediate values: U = 80.99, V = 82.35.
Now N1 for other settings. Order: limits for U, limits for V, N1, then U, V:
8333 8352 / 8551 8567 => 79.1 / 80.06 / 79.07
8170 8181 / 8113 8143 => 81.4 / 82.35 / 81.36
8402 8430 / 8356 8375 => 80.1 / 81.59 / 80.1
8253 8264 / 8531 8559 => 78.4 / 81.46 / 78.4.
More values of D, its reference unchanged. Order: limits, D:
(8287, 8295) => 0.014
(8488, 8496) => 0.006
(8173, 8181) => 0.006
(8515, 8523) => 0.003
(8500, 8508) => 0.004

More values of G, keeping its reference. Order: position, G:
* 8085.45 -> 1.010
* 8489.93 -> 0.989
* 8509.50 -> 0.998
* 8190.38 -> 0.979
